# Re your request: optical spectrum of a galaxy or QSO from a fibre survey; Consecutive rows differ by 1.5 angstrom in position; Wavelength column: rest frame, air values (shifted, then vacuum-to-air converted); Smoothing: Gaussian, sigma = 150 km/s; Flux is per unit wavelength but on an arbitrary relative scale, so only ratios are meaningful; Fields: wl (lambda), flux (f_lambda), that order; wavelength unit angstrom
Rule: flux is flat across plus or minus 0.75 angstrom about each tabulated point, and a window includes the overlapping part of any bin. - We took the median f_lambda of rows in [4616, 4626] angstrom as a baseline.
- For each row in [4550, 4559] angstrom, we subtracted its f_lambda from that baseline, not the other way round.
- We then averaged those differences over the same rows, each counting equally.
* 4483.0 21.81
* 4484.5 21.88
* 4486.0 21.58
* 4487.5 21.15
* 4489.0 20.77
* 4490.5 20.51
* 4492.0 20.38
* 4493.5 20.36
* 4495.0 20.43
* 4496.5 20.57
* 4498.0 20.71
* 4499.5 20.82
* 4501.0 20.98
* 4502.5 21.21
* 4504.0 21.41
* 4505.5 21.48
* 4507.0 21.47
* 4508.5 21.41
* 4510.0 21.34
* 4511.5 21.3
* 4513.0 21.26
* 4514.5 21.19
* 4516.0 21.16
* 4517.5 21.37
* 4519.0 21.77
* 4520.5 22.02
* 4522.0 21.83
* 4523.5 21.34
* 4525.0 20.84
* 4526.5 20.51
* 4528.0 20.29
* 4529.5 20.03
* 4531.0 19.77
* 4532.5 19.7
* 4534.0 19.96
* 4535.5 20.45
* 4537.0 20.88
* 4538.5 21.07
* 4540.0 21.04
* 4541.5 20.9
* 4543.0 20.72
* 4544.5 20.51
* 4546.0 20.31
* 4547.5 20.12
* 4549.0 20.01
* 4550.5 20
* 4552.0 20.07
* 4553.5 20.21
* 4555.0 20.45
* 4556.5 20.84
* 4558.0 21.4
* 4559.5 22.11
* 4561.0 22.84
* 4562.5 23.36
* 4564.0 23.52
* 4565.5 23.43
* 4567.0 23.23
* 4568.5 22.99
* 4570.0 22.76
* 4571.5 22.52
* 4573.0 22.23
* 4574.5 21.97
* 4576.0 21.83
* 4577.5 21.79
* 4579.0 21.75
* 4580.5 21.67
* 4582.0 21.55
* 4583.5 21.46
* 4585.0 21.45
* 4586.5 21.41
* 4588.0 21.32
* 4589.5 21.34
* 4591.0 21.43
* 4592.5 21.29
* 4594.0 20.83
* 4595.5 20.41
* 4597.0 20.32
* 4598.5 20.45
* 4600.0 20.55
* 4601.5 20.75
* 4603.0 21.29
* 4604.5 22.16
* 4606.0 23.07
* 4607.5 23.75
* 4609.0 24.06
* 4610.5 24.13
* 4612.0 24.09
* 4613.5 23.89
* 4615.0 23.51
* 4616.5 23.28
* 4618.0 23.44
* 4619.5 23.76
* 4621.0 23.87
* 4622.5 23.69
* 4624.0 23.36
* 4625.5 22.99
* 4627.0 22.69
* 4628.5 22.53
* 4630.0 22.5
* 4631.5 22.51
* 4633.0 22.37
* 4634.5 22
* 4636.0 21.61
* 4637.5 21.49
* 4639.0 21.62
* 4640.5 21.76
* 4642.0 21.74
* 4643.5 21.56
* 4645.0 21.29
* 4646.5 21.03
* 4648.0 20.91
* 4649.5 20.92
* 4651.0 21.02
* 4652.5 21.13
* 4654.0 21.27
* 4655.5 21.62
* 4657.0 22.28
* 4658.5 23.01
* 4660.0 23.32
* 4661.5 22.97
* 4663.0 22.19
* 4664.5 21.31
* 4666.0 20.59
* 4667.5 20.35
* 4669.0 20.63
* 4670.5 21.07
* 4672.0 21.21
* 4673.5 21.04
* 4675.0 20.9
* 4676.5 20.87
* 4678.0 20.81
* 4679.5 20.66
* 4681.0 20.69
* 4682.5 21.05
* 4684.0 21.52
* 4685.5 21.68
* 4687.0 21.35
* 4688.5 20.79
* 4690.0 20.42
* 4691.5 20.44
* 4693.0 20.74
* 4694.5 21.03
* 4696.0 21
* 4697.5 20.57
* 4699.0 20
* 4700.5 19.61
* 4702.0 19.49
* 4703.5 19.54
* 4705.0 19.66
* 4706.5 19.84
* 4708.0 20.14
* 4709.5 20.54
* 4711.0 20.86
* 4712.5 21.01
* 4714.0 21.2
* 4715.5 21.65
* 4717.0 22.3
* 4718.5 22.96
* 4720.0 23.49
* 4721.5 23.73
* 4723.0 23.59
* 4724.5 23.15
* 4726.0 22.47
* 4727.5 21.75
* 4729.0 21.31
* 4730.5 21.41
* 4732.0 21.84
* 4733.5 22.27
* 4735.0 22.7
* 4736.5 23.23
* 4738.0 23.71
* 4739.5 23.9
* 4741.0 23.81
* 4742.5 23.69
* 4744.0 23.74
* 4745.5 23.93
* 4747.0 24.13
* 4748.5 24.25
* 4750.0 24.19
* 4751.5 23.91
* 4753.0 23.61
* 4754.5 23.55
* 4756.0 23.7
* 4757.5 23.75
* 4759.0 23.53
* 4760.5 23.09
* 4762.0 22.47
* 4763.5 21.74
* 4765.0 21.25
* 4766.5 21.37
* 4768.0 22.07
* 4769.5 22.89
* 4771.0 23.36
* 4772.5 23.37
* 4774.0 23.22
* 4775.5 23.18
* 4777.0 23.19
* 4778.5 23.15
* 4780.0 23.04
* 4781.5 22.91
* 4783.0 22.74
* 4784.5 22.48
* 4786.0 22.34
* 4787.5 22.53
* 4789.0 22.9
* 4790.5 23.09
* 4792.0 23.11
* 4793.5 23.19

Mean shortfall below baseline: 2.9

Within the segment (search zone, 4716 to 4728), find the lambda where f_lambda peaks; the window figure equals 4721.5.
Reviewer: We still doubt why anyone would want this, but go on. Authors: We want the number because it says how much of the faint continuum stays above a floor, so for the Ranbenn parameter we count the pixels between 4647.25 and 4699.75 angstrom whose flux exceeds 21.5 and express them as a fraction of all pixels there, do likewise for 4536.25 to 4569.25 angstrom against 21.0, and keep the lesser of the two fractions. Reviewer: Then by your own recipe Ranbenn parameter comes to 0.23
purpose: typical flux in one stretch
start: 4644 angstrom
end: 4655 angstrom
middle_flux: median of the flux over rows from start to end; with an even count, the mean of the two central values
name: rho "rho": 21.0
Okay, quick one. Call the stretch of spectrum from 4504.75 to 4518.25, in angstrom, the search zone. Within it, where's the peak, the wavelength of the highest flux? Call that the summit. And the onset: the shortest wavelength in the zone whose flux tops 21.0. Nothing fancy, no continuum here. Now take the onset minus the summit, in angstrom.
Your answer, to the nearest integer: 0 angstrom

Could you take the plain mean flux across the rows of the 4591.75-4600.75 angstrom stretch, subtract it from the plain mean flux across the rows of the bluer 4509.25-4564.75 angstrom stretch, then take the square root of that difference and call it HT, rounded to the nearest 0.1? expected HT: 0.6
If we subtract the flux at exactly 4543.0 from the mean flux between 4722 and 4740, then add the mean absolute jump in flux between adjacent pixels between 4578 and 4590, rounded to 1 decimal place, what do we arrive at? 2.0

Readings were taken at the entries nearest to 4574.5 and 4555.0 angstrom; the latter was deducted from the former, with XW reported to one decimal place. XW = 1.5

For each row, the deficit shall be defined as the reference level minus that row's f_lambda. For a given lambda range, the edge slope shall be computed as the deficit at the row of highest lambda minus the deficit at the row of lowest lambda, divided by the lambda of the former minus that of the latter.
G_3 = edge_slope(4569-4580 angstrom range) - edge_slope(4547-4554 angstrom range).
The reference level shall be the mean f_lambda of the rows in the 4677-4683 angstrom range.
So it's 0.1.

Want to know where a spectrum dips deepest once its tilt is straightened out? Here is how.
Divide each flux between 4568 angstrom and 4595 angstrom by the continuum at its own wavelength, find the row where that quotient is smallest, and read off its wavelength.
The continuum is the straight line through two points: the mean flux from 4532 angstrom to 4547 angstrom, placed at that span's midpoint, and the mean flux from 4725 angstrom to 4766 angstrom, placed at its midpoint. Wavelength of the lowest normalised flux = 4594.0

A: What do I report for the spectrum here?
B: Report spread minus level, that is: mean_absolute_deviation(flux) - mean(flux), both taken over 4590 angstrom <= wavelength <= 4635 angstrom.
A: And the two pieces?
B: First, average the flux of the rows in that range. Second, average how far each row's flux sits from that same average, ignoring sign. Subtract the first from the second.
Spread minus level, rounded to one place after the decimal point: -21.4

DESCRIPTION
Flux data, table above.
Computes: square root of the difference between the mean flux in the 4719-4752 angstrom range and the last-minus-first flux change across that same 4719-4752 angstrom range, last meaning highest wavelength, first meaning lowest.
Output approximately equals 4.77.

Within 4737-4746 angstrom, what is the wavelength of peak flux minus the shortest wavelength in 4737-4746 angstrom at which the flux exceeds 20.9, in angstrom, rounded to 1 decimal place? 7.5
